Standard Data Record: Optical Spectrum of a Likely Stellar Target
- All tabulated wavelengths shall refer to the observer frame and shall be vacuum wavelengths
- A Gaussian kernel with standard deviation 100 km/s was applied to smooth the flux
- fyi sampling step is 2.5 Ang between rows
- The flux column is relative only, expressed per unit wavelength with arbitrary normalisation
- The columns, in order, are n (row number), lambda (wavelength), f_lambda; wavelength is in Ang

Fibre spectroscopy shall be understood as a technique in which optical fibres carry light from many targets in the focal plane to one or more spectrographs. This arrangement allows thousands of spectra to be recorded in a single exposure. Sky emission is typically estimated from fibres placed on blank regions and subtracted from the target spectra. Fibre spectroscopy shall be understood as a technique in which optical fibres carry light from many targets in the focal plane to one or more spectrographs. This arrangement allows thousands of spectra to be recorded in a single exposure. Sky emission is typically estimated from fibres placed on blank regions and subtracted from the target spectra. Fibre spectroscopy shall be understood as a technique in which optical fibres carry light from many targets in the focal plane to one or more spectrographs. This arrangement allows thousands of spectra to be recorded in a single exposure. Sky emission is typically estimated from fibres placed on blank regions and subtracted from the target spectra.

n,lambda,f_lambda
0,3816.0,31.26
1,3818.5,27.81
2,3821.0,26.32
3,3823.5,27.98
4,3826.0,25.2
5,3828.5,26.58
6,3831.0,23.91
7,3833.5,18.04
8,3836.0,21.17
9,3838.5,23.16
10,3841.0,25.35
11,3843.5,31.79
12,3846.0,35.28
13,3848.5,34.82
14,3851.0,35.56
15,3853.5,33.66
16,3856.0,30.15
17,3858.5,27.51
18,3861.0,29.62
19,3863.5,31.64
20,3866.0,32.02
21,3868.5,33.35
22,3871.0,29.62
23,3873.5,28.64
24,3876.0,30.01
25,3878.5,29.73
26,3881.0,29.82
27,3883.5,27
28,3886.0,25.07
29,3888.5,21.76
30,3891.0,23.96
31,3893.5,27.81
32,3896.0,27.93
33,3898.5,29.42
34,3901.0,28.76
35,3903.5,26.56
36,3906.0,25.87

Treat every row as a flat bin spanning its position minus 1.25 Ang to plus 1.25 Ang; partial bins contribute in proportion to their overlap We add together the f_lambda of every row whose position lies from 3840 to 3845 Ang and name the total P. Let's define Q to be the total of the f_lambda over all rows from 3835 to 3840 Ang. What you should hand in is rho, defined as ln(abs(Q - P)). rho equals 2.6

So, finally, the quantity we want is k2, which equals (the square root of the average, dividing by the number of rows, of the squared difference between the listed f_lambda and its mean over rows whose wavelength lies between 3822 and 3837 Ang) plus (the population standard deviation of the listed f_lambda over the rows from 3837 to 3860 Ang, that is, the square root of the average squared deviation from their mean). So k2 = 7.7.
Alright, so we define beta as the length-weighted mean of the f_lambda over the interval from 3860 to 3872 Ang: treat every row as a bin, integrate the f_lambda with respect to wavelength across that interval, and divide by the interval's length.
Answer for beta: 31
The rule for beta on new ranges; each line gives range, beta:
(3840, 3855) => 33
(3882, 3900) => 26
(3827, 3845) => 24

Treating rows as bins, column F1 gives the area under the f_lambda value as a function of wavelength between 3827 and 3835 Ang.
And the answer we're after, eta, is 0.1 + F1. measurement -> 183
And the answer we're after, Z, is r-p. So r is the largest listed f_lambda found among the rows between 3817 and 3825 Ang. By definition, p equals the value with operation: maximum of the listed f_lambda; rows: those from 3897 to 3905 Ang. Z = -1.4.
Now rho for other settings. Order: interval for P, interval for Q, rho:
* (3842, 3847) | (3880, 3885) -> 2.3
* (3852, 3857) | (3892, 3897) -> 2.1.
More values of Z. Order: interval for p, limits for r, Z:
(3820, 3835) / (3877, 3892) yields 1.8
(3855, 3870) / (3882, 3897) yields -5.4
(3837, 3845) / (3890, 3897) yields -3.9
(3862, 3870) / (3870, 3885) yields -3.3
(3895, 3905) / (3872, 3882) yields 0.6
